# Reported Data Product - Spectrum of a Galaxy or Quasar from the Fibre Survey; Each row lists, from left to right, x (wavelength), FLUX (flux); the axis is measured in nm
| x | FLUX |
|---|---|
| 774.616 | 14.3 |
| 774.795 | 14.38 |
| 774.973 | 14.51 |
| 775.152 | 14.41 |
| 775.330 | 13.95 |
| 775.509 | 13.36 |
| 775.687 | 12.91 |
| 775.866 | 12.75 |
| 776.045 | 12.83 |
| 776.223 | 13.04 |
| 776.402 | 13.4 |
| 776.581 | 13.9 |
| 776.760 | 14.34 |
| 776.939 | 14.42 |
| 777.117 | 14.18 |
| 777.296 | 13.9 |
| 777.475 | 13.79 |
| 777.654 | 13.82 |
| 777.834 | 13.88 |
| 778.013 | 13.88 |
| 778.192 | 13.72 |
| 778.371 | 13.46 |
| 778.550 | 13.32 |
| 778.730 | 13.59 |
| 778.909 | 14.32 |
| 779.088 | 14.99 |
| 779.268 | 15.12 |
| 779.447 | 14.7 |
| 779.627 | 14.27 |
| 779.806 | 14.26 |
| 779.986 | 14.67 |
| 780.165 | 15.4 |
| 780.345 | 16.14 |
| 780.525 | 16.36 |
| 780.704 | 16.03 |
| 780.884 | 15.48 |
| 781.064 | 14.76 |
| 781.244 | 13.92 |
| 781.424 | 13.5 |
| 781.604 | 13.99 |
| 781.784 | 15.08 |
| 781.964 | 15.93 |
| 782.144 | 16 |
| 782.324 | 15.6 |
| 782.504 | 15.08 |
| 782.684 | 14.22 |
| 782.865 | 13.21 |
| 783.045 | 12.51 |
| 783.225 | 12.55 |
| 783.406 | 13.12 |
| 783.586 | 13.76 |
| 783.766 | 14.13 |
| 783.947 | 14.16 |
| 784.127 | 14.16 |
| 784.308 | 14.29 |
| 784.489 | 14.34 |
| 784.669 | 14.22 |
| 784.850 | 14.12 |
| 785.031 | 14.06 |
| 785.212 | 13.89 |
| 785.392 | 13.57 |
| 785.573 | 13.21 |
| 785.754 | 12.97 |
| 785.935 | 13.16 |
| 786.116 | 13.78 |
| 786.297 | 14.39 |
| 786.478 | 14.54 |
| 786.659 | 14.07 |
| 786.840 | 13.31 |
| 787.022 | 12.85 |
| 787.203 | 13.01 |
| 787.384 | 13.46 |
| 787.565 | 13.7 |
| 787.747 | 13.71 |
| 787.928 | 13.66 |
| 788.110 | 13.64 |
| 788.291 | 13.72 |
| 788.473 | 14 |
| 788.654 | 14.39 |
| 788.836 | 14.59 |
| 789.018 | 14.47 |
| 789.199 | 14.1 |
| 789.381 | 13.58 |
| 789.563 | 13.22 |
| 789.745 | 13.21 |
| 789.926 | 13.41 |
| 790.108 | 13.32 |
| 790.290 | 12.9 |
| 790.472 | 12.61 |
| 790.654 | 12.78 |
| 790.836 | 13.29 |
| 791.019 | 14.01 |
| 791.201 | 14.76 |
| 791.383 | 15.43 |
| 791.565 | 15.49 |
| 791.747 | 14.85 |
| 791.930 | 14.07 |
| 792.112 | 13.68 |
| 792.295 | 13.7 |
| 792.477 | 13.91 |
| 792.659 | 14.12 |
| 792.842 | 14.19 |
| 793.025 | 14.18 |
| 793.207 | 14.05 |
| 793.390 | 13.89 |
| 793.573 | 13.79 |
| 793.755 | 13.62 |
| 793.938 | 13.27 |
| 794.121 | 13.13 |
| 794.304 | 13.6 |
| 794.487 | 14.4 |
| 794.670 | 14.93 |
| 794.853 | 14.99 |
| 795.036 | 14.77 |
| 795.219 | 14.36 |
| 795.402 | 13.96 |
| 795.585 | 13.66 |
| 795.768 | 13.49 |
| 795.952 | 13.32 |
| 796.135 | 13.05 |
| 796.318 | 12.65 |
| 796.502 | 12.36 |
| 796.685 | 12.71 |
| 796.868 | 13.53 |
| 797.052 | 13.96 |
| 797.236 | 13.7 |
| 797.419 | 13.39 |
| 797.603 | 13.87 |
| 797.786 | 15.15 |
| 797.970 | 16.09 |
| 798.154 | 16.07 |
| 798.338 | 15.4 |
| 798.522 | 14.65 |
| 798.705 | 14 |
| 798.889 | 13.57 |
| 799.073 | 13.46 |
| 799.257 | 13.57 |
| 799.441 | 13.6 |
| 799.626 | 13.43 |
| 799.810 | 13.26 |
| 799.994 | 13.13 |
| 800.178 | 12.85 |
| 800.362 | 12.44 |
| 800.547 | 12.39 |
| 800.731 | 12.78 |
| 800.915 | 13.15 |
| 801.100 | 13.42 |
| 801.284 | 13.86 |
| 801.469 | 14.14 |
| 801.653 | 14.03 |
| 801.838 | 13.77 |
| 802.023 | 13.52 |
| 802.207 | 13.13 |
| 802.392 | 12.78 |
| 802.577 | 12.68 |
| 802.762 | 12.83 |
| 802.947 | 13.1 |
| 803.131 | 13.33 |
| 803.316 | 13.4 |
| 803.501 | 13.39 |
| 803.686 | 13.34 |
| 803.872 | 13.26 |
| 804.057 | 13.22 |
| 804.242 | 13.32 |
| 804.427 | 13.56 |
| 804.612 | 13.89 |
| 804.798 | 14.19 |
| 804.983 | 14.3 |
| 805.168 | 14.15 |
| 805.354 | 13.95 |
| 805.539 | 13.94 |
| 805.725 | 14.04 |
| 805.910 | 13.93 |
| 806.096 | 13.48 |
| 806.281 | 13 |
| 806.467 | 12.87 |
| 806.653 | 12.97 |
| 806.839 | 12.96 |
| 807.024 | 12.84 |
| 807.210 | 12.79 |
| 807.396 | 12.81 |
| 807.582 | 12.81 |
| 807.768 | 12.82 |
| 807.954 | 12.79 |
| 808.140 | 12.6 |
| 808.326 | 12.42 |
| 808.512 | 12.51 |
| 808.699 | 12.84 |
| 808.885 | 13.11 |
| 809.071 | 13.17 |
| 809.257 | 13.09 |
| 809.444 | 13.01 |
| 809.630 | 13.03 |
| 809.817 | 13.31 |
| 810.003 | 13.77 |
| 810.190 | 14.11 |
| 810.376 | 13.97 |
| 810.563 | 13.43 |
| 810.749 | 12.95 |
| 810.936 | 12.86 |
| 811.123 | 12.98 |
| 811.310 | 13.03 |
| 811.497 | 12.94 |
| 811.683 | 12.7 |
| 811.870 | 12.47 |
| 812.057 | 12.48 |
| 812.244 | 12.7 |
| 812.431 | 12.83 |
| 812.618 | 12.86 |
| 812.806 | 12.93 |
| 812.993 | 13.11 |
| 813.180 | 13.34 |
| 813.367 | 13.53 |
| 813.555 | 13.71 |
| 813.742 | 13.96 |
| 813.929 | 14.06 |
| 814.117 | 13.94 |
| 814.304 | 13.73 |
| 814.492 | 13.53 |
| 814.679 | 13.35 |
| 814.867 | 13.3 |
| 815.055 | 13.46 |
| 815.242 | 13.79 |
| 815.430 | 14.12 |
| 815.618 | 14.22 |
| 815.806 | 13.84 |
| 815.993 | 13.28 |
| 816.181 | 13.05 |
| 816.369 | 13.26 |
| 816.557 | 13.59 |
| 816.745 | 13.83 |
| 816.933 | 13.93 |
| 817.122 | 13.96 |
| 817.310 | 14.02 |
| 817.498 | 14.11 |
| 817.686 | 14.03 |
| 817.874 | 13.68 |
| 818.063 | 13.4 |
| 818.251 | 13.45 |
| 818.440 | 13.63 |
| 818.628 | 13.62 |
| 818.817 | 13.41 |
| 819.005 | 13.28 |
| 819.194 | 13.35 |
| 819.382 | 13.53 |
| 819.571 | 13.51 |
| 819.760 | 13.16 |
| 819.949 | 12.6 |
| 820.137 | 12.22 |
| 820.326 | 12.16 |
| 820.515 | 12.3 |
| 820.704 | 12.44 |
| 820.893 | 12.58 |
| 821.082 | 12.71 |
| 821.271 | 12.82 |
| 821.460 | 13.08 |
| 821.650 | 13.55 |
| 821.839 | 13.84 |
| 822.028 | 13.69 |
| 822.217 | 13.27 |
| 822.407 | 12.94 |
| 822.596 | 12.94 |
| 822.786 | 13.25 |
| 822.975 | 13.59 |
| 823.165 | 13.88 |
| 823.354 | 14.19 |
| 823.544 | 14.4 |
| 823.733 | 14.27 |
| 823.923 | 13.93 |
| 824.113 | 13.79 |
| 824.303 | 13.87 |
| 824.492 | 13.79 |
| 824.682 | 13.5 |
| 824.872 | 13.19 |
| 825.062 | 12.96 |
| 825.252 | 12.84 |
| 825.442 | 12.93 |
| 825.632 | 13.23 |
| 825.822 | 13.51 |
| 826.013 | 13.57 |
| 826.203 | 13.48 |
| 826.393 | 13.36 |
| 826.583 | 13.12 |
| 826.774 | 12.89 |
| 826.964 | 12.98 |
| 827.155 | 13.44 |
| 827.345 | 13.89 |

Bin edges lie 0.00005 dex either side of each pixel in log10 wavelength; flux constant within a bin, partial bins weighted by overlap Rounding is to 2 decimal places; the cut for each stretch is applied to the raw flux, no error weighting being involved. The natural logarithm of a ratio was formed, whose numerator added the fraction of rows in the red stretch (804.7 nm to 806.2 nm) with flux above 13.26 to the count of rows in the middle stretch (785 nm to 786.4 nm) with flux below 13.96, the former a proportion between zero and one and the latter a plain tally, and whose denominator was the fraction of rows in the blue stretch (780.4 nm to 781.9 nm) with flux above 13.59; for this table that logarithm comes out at 2.08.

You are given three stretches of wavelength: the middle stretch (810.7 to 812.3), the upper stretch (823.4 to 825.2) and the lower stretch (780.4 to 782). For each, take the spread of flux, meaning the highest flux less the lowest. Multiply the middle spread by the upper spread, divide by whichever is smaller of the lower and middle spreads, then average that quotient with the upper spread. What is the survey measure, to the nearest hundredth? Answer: 1.44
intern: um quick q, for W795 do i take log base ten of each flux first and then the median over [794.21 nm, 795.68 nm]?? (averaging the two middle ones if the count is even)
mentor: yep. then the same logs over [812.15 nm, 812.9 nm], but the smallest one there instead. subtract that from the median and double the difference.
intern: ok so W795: 0.108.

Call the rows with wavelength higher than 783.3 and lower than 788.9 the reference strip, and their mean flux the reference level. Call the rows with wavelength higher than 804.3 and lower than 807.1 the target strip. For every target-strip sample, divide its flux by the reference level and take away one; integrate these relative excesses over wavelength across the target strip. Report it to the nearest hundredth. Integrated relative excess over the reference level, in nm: -0.04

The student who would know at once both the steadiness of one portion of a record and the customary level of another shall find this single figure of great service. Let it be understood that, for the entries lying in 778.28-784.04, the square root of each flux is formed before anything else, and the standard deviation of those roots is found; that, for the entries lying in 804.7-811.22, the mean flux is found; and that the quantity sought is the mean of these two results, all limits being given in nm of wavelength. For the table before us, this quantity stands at 6.69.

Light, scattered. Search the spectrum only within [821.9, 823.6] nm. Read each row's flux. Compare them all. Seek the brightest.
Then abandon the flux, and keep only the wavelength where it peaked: 823.544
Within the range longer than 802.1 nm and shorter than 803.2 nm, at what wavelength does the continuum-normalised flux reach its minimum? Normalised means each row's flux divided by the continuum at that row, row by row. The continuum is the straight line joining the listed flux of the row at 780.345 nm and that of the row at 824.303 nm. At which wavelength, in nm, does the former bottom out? 802.577 nm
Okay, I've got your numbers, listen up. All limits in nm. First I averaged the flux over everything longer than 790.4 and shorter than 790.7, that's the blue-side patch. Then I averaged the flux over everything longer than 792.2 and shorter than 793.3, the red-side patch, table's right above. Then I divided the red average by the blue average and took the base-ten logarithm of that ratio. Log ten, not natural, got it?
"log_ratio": 0.0433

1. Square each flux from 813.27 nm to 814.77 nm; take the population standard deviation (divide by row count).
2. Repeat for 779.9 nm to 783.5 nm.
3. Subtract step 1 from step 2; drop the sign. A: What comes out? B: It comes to 28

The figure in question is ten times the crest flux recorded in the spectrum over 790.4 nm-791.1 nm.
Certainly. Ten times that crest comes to 140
